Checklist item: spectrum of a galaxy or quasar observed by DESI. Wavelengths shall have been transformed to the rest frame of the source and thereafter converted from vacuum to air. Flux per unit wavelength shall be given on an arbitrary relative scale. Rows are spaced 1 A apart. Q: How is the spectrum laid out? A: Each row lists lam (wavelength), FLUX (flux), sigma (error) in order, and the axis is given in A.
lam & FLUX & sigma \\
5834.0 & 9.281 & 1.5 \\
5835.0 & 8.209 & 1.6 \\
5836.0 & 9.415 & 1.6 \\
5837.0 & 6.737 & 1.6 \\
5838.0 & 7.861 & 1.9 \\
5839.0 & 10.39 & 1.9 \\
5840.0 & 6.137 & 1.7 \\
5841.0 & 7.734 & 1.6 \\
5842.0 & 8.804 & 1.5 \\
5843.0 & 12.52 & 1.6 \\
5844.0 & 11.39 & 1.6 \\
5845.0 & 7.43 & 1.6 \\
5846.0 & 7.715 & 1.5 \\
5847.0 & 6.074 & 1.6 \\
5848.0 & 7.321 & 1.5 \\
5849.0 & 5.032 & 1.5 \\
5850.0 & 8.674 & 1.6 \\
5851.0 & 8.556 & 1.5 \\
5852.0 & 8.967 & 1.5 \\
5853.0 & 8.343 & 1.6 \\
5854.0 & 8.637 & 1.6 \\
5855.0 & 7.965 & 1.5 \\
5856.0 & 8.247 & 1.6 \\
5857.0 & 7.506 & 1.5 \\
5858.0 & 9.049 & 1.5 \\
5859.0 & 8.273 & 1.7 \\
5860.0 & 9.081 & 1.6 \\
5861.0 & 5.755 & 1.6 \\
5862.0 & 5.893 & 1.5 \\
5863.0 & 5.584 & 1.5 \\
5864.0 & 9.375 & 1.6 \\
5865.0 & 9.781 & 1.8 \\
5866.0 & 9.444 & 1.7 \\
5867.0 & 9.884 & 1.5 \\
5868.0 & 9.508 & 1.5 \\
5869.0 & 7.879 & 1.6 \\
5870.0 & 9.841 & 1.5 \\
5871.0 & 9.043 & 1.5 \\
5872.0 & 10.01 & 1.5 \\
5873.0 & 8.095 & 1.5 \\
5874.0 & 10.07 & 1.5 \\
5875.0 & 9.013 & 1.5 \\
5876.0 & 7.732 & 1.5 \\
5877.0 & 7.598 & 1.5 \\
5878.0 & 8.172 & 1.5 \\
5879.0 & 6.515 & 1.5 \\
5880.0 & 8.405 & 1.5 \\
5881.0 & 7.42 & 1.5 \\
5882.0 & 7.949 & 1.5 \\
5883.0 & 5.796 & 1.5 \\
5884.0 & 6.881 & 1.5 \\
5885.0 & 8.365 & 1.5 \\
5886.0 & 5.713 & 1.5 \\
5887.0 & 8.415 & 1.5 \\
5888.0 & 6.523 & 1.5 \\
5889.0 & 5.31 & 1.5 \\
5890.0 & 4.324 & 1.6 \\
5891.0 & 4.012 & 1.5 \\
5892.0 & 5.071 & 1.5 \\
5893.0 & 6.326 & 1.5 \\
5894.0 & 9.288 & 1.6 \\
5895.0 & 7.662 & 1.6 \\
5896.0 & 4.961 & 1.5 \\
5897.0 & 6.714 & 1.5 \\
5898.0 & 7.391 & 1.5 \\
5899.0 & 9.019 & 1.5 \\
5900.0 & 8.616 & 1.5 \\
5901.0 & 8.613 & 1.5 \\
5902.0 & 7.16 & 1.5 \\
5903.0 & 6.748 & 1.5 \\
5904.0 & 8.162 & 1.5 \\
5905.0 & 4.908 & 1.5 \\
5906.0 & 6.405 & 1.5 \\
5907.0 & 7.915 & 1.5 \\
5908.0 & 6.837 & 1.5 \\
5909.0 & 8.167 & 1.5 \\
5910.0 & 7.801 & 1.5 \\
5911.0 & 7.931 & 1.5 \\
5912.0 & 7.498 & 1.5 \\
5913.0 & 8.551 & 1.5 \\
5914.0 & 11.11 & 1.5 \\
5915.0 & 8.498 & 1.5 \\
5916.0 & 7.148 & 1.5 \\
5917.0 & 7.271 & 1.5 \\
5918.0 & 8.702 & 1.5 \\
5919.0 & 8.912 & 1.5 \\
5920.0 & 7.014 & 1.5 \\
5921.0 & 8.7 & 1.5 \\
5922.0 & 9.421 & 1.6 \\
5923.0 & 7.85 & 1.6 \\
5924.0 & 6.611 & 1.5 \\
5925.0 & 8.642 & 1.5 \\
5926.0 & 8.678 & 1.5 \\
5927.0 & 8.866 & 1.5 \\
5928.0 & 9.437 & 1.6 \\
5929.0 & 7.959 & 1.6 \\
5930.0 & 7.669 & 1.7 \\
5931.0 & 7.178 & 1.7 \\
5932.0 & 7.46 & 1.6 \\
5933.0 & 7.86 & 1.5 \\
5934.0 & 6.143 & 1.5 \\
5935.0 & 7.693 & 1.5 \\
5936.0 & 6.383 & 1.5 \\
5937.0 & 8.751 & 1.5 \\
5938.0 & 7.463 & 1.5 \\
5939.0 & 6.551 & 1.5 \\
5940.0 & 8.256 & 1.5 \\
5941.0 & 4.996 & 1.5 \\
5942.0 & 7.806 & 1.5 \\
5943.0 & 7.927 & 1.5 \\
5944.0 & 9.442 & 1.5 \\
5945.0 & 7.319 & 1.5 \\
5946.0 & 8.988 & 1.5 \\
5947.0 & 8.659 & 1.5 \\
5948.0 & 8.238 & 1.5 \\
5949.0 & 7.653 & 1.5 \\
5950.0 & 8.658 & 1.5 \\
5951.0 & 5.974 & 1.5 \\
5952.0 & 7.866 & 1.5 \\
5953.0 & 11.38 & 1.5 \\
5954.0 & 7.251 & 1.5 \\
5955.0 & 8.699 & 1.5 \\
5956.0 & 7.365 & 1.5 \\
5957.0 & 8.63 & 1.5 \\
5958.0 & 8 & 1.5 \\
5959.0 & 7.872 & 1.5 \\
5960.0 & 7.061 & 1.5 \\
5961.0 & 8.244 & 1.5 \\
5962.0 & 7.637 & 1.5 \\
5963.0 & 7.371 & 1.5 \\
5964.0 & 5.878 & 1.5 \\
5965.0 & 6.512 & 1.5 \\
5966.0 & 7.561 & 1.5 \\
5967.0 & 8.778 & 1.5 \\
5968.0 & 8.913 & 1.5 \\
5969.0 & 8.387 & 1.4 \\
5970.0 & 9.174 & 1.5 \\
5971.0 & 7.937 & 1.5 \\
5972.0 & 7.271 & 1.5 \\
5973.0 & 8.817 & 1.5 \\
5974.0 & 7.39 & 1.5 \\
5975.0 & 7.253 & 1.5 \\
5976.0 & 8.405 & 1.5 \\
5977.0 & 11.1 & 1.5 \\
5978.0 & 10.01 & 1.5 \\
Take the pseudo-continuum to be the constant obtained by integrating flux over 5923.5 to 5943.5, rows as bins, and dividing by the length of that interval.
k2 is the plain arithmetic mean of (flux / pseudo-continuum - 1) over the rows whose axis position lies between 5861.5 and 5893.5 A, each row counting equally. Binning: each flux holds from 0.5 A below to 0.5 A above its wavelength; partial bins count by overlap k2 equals 0.001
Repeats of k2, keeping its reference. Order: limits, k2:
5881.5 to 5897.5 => -0.152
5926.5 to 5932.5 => 0.063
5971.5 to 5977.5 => 0.099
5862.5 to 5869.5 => 0.153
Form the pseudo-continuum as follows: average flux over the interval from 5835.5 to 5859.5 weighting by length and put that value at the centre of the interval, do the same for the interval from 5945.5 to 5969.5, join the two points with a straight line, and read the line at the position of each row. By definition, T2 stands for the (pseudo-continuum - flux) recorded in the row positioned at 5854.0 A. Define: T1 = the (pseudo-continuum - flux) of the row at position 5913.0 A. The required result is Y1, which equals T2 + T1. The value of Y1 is -0.8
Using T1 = -0.4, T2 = -0.4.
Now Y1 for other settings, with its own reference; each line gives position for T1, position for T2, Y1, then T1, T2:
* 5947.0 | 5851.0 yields -0.9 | -0.6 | -0.3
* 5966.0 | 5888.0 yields 2.0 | 0.4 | 1.6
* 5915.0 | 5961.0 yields -0.7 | -0.4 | -0.3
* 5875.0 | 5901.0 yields -1.3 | -0.8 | -0.5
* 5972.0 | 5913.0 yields 0.2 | 0.7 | -0.4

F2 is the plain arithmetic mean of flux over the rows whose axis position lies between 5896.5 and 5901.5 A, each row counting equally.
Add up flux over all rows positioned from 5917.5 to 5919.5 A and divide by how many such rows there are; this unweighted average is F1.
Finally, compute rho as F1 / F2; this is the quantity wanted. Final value 1.09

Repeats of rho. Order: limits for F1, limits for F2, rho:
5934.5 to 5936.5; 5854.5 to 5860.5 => 0.84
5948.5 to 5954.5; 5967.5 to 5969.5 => 0.94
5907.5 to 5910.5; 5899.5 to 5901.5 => 0.88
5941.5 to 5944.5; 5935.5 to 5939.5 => 1.15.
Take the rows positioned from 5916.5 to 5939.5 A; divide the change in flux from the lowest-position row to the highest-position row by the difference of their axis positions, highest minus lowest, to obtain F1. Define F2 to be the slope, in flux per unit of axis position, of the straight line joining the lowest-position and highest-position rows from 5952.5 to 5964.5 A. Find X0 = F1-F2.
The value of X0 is 0.5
